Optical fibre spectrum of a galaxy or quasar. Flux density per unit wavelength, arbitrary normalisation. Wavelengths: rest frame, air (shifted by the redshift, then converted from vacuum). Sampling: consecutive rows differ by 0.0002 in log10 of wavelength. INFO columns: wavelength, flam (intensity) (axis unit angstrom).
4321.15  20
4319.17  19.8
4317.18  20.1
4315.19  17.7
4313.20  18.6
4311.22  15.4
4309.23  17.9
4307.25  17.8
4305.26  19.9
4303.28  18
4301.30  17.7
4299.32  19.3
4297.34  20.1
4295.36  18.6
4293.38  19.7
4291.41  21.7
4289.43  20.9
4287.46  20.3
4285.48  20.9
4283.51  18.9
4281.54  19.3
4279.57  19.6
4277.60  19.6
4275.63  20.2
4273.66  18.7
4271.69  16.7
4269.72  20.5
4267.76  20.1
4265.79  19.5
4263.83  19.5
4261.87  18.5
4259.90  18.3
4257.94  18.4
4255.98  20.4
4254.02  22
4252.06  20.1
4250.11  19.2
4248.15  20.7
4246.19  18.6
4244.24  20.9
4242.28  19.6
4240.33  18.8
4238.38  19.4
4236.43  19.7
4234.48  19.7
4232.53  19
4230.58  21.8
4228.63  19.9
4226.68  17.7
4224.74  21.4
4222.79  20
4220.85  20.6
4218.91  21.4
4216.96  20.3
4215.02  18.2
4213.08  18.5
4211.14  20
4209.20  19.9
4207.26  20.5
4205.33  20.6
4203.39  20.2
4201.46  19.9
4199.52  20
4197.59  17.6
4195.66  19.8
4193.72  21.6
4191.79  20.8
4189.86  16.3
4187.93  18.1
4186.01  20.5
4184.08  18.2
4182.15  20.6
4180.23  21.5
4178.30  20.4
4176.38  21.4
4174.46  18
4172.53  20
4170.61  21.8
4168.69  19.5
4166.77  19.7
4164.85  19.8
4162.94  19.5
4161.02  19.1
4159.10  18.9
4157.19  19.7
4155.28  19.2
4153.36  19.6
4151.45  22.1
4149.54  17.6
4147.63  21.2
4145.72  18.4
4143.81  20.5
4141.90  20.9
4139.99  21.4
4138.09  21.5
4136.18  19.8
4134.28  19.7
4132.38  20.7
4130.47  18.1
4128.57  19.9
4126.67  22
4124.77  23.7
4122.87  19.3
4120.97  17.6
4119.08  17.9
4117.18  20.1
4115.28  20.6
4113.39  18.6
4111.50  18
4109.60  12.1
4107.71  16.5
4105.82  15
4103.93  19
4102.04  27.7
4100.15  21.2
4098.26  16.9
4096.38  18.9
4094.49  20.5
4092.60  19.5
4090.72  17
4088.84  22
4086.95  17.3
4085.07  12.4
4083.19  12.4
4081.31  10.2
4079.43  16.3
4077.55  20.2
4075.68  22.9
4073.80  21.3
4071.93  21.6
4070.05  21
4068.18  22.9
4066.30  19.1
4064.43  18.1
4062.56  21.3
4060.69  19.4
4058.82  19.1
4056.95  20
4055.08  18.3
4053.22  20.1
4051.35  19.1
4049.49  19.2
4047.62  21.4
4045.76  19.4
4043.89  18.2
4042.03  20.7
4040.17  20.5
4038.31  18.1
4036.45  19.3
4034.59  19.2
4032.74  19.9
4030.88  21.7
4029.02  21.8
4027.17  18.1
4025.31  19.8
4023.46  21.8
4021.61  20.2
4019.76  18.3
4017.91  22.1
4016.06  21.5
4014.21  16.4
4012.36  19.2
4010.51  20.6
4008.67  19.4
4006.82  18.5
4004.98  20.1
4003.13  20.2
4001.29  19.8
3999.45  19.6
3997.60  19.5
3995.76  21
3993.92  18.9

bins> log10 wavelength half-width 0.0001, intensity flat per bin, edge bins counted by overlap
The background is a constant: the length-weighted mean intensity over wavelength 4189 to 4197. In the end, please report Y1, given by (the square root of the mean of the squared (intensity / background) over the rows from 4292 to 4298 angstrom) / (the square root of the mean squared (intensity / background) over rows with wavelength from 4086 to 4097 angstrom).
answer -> 1.01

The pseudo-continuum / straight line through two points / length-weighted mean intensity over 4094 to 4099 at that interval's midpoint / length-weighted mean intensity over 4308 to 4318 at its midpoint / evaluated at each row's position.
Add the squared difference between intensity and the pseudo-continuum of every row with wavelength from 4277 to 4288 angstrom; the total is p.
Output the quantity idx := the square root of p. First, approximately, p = 21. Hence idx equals 4.6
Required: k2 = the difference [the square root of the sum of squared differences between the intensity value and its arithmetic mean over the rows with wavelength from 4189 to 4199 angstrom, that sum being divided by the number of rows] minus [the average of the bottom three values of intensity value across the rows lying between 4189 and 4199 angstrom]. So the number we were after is -15.9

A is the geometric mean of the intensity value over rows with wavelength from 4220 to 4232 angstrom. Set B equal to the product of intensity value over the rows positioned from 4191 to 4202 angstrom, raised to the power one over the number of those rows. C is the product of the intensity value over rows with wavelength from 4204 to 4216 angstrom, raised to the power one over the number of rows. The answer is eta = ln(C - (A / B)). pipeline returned 2.92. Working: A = 20.2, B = 19.9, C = 19.6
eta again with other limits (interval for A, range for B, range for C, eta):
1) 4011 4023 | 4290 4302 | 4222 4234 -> 2.94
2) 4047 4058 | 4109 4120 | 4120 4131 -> 2.94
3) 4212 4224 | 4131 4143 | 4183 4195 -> 2.90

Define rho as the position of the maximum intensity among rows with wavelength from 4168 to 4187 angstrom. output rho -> 4170.61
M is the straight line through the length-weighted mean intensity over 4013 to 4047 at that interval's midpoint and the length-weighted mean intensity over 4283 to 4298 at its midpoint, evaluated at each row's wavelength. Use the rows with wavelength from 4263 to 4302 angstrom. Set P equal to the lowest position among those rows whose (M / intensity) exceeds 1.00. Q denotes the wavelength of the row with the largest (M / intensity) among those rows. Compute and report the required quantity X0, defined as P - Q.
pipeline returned -7.9 angstrom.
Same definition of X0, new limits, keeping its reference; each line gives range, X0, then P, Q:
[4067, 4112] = -1.9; 4079.43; 4081.31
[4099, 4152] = -5.7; 4103.93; 4109.60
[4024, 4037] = -1.9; 4025.31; 4027.17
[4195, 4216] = -1.9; 4195.66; 4197.59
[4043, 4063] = 0.0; 4043.89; 4043.89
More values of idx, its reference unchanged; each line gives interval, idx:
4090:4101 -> 4.0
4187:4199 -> 4.9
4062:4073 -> 6.0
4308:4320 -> 3.9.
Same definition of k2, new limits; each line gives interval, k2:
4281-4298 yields -18.0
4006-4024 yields -16.0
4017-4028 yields -17.2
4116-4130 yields -16.3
